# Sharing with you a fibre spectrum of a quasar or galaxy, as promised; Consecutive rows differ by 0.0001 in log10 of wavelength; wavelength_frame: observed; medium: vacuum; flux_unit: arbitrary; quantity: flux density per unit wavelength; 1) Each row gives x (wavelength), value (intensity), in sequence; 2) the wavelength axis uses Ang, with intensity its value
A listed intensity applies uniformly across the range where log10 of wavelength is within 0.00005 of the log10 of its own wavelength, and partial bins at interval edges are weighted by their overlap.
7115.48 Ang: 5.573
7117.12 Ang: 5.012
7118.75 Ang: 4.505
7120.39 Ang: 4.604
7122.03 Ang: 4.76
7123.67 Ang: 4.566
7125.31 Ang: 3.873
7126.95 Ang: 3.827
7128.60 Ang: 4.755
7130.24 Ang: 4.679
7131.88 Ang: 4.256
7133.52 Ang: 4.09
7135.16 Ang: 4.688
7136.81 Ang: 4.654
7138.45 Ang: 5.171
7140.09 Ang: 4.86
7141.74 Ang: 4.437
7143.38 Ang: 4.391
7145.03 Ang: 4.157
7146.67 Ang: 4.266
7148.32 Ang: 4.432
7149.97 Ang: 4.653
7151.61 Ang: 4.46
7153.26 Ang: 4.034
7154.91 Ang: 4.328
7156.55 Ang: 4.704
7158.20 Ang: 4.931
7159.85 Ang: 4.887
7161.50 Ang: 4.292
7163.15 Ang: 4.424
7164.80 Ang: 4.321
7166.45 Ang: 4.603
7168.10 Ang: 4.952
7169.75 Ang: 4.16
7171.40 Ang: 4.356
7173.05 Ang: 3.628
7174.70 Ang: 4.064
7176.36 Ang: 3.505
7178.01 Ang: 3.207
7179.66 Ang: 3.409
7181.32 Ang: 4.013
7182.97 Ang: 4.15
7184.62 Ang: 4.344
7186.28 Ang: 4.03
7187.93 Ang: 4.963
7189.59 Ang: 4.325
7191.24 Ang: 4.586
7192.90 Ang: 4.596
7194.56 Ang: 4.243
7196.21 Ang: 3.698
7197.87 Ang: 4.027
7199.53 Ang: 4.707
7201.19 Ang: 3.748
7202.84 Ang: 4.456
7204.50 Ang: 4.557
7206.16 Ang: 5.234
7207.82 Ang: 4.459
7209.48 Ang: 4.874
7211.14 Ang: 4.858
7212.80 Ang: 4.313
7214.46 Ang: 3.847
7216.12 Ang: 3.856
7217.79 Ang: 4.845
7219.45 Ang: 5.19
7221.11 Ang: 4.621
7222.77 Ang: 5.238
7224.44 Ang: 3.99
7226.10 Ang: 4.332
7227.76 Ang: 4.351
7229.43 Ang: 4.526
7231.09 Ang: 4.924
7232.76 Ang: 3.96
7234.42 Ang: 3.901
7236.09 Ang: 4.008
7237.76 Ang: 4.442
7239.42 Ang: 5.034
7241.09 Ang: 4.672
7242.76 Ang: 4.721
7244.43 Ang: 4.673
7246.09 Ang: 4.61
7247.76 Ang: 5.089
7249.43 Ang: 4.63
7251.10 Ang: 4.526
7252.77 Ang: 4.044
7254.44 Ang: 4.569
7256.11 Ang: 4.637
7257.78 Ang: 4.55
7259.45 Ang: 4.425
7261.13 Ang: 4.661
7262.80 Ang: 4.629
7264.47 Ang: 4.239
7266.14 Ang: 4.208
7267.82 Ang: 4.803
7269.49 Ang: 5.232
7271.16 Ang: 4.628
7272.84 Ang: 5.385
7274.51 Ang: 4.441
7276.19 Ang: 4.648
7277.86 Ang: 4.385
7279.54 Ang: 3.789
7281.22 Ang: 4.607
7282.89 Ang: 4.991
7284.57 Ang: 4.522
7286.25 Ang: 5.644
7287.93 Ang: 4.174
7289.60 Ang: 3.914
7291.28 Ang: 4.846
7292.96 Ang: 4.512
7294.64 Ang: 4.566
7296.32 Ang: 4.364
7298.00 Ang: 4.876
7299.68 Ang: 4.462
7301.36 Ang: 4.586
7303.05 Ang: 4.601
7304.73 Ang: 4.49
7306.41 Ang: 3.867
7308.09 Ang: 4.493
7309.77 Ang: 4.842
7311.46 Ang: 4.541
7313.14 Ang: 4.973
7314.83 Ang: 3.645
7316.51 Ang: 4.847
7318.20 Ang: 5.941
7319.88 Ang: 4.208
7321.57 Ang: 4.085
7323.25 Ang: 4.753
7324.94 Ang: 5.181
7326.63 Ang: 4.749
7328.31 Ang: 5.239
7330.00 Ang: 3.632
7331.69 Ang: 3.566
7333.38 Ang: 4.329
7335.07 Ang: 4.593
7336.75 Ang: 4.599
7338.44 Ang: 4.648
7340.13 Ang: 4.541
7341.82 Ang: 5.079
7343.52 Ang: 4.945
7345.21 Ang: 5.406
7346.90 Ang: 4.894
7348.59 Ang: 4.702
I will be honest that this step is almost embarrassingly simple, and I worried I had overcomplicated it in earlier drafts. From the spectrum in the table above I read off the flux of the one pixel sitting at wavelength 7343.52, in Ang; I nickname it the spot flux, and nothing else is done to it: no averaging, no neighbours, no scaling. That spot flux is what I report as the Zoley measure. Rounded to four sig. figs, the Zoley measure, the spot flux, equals 4.945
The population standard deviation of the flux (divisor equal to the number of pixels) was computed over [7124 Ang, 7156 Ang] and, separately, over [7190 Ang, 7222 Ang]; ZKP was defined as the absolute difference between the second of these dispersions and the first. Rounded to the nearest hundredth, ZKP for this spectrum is 0.11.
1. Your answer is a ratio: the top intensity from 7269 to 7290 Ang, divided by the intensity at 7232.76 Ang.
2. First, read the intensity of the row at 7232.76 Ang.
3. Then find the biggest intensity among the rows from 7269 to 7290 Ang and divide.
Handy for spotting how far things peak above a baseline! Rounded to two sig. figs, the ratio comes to 1.4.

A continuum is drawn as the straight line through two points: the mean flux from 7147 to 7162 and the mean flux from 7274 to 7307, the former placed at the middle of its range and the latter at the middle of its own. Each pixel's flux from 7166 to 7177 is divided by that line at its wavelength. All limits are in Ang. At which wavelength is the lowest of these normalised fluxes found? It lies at 7176.36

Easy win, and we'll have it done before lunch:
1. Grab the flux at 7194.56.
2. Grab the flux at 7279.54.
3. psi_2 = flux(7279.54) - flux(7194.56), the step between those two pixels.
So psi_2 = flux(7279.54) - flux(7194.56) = -0.45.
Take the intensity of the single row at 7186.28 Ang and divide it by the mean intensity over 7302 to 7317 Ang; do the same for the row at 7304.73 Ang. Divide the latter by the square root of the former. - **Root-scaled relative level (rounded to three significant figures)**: 1.06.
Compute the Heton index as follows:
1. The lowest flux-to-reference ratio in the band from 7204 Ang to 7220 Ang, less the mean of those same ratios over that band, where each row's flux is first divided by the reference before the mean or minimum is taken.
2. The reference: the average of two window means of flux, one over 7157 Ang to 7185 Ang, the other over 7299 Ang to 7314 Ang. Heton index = -0.17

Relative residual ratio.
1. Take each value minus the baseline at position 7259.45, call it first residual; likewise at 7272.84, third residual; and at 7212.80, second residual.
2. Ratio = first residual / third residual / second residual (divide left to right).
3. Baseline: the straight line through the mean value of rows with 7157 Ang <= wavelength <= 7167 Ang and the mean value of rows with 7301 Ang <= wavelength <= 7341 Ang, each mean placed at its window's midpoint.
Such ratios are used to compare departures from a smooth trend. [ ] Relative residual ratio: 1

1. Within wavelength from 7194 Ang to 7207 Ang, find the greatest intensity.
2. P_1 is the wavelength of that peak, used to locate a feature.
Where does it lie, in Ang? 7206.16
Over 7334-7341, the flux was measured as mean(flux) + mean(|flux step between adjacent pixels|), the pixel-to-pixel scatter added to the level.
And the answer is 4.65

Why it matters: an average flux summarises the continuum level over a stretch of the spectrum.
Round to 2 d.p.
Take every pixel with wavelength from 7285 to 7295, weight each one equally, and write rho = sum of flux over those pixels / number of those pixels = 4.61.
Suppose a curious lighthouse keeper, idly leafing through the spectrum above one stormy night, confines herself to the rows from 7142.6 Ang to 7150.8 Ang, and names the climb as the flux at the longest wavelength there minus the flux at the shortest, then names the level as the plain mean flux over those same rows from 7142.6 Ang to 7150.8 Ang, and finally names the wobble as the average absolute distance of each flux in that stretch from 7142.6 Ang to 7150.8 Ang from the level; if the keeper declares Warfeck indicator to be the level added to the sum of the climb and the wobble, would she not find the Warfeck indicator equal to 4.8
